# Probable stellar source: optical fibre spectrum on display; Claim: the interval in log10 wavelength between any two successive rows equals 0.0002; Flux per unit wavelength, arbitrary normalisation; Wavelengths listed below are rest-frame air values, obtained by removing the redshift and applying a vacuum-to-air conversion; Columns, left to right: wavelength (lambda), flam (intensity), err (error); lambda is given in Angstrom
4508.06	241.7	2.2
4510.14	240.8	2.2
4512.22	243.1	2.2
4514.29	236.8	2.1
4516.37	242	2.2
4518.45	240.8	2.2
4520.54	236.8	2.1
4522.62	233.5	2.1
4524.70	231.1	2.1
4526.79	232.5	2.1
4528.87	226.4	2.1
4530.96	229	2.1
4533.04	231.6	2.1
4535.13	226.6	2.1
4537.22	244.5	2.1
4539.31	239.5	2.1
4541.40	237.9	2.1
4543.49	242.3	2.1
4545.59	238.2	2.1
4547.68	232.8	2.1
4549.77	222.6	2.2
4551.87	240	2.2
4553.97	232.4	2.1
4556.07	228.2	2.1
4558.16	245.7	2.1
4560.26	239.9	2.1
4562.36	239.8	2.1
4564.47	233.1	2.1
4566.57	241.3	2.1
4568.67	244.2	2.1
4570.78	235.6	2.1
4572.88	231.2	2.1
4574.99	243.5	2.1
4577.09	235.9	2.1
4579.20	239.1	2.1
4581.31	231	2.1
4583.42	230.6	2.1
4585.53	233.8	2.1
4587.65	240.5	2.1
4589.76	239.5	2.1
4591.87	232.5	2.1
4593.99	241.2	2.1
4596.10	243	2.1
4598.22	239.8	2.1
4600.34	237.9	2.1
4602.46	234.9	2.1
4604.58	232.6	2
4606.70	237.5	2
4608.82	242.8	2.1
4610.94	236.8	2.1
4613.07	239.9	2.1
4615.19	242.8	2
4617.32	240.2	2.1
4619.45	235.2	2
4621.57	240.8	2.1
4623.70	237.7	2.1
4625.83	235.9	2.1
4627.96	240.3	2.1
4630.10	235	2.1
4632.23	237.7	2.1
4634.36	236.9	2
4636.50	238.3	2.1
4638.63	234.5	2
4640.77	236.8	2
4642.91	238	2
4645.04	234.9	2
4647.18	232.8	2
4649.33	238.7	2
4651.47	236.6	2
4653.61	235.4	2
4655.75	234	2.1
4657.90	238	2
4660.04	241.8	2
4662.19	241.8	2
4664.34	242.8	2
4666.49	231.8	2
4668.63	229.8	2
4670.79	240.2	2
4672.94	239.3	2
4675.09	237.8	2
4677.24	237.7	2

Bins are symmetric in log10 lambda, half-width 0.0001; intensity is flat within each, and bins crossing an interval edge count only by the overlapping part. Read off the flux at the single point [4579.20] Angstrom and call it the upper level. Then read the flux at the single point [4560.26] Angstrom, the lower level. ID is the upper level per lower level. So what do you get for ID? 1.00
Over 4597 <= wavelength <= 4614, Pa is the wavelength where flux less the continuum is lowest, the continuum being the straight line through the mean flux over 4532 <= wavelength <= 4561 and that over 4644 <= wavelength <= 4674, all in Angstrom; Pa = 4604.58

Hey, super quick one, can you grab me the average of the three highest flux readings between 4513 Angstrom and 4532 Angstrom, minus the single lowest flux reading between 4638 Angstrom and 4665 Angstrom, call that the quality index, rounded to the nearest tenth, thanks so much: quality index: 7.1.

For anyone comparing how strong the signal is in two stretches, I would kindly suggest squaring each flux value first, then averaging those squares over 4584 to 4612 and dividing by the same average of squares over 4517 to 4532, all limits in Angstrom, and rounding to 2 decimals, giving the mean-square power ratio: 1.04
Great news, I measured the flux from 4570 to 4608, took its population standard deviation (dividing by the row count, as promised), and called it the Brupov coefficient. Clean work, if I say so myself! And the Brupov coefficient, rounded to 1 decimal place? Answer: 4.0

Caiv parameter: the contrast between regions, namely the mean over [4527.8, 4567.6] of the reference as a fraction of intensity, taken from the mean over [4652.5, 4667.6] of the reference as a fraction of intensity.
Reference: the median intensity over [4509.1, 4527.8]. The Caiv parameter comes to -0.011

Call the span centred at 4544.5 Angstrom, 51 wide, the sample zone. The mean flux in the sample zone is 235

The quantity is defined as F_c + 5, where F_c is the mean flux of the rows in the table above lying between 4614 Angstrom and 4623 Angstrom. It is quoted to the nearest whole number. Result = 245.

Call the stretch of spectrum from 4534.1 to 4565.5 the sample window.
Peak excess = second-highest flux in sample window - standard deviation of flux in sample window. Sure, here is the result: 238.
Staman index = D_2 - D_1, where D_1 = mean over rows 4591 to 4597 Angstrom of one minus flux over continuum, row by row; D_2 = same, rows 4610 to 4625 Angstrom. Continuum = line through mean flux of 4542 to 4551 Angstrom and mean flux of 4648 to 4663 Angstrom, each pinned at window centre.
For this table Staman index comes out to 0.0031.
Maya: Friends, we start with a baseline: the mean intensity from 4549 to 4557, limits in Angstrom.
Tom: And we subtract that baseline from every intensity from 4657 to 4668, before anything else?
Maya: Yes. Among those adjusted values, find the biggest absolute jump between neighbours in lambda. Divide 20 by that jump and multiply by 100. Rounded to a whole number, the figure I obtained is 182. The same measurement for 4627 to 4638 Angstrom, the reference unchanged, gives 377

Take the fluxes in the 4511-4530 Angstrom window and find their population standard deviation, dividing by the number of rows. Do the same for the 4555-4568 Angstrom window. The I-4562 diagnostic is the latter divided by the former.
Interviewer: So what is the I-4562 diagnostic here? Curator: 1.10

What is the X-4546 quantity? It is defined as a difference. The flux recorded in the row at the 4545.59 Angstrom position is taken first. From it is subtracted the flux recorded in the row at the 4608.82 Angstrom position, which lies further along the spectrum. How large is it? -5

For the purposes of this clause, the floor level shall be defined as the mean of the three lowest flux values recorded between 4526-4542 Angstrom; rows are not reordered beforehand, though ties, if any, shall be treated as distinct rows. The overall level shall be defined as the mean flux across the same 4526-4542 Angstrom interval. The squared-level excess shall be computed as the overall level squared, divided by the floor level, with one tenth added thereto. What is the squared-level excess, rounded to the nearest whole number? 240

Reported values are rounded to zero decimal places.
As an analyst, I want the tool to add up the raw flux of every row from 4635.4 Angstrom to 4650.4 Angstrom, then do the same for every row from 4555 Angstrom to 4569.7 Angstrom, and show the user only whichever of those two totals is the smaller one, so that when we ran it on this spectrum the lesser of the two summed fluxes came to 1654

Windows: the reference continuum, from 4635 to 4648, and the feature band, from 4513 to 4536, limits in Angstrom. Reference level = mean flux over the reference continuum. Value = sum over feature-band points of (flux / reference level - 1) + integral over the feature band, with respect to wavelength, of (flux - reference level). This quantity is -58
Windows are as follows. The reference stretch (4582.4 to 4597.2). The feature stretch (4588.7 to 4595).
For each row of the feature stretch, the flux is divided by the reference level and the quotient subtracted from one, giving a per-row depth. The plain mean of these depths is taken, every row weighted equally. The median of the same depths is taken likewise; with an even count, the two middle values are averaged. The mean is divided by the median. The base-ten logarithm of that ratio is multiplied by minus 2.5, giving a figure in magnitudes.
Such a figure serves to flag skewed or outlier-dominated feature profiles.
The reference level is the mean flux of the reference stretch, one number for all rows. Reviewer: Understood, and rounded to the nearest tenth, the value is 1.8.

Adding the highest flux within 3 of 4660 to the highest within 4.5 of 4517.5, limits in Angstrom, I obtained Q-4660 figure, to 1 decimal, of 483.8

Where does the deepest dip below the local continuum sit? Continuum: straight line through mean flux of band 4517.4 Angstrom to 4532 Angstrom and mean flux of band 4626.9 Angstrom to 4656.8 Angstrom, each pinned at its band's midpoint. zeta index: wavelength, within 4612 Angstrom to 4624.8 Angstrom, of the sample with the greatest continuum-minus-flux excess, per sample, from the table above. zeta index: 4619.45 Angstrom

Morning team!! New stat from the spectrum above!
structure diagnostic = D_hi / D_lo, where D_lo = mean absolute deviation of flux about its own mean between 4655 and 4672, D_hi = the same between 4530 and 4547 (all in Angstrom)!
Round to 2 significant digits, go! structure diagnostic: 1.3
